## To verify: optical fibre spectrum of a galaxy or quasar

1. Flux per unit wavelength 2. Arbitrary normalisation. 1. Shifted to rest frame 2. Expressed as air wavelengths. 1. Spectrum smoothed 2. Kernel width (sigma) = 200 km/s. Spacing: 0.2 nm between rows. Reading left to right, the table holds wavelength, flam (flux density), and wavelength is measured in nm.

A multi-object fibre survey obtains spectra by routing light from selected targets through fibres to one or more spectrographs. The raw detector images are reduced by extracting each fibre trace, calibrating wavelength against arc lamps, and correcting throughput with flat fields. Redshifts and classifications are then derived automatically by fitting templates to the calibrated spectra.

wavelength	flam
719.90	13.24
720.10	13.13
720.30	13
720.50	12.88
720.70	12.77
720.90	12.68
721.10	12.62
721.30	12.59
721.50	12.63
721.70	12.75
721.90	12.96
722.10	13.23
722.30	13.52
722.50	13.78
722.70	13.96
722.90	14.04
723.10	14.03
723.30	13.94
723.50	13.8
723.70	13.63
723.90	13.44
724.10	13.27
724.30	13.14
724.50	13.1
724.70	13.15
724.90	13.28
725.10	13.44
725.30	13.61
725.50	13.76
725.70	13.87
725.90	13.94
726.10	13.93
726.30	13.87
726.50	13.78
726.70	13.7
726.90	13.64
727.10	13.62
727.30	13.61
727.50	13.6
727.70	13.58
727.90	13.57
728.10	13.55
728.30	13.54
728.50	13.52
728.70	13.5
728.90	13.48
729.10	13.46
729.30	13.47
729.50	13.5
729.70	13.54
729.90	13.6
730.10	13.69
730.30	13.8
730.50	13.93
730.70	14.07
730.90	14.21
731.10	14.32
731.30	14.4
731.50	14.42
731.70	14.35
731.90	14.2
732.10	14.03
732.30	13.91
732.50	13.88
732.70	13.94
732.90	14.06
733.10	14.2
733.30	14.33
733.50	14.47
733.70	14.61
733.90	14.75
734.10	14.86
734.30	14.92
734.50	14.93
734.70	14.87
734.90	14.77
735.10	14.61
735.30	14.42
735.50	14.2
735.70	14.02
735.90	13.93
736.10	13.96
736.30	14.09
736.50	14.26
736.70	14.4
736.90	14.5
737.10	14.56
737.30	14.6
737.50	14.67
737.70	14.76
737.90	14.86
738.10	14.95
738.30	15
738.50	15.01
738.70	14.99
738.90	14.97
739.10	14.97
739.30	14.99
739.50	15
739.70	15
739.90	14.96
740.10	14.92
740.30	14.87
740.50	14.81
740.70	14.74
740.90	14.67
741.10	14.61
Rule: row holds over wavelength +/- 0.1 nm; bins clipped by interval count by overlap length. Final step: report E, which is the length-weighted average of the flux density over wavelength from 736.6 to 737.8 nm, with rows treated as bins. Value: 14.6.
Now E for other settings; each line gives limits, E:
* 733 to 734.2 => 14.5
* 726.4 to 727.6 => 13.7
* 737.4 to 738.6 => 14.9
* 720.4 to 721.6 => 12.7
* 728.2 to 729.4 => 13.5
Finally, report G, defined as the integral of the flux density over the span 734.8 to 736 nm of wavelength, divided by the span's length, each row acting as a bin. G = 14.3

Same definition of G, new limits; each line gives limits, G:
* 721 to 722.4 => 12.9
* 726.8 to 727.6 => 13.6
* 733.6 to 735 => 14.8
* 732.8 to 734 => 14.4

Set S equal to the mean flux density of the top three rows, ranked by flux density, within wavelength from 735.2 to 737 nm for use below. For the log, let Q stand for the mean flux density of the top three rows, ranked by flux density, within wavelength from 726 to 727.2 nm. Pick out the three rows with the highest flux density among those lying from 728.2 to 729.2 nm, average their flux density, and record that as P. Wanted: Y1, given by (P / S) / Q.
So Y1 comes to 0.068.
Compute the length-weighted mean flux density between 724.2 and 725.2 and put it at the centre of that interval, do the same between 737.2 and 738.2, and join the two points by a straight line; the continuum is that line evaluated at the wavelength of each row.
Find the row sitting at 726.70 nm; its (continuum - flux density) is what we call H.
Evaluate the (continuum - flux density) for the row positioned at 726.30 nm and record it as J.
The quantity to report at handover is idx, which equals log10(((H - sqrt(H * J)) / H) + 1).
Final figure 0.53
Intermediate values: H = -0.2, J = -0.46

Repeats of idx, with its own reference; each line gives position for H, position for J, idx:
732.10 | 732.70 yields -0.70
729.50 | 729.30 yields 0.00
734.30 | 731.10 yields 0.44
